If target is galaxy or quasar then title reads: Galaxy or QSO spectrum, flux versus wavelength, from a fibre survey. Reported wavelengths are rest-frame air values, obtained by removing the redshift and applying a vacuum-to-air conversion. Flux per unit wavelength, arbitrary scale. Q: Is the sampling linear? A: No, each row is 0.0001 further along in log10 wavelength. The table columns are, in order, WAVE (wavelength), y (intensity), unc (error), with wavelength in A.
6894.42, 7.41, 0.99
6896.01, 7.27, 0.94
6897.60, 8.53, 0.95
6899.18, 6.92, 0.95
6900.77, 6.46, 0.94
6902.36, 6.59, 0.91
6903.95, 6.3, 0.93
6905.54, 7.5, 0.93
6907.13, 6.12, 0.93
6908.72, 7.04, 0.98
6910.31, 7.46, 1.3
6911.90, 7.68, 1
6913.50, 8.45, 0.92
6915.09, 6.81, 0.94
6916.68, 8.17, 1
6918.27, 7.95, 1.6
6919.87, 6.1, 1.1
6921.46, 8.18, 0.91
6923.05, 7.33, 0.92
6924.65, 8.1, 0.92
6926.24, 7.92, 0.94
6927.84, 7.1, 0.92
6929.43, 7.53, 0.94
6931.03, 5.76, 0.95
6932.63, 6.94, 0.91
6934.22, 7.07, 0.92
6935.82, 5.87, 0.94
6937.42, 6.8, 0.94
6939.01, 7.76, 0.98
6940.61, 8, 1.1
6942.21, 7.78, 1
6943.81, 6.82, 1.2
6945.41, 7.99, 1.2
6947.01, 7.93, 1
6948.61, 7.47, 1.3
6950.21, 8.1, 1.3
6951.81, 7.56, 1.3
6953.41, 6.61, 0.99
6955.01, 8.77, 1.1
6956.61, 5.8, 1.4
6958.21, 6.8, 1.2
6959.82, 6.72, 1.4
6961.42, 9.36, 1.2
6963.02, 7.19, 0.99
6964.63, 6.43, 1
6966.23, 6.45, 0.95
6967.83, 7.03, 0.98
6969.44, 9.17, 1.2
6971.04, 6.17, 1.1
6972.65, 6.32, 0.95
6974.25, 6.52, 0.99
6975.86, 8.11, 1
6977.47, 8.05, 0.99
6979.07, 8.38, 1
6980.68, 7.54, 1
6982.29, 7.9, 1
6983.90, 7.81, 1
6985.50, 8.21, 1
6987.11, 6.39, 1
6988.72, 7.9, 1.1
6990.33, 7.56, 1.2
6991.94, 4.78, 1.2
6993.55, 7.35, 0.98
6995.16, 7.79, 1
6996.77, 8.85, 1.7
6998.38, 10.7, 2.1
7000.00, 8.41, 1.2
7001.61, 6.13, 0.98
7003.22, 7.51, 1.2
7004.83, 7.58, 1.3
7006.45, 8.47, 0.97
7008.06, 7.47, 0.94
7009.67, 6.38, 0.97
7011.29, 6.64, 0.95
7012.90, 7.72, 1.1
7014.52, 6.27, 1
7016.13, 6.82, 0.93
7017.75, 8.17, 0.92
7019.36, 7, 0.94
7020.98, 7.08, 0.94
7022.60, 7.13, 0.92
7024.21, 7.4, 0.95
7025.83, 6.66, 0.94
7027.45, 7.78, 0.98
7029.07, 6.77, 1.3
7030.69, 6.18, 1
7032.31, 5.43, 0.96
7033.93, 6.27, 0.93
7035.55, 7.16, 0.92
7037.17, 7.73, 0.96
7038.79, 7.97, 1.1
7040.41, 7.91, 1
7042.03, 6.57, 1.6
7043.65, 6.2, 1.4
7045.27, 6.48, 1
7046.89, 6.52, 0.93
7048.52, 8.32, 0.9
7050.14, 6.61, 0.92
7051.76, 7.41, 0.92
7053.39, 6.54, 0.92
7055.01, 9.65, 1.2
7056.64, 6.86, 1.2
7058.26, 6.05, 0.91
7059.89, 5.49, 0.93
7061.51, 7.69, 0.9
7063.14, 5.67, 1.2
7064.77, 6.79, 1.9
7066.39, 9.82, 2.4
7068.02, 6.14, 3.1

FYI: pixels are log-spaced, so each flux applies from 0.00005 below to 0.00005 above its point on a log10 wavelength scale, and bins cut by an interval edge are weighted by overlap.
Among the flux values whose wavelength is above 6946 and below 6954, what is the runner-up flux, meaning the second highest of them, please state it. 7.93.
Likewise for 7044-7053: 7.41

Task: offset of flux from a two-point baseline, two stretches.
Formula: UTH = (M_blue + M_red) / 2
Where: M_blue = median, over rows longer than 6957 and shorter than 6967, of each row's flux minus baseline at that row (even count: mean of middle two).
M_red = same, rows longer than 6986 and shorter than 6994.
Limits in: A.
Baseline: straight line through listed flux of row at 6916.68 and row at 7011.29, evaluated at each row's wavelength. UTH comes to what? -0.15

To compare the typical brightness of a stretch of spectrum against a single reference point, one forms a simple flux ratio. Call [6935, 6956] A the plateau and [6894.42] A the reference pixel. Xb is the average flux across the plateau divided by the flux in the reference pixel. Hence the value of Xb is 1.01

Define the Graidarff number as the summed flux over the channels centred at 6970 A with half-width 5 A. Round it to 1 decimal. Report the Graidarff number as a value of 41.7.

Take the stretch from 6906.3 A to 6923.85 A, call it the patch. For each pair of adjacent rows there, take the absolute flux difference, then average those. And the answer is 1.03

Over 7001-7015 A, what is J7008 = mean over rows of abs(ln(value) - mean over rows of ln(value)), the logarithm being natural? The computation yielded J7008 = 0.10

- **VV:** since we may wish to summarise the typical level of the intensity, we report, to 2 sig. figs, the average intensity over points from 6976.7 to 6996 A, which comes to 7.5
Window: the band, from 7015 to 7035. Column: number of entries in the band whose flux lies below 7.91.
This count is 11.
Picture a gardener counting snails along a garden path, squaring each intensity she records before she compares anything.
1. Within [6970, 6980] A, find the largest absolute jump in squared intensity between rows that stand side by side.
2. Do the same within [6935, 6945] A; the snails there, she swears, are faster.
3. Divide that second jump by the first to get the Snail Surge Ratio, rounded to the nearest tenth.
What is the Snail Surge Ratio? 0.6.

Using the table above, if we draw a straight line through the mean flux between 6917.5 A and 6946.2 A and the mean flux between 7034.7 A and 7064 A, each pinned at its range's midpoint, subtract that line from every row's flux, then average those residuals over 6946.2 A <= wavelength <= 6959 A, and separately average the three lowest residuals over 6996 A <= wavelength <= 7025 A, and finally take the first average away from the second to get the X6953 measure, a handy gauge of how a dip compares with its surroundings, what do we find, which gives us -1.01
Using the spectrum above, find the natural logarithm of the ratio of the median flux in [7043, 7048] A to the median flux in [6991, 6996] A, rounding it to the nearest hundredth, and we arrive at -0.13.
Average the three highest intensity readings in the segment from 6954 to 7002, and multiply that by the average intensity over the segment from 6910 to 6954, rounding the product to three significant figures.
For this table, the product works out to 72.1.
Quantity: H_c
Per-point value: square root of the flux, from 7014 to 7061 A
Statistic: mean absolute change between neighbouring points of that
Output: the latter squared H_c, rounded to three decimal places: 0.027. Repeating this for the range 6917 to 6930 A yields 0.034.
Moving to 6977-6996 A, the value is 0.040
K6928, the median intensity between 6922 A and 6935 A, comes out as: 7.2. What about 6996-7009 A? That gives 8.0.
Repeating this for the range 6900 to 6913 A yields 6.8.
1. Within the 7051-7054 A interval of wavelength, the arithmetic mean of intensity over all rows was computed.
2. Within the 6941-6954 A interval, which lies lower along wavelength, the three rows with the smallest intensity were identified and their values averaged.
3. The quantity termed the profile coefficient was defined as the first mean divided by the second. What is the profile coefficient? 1.00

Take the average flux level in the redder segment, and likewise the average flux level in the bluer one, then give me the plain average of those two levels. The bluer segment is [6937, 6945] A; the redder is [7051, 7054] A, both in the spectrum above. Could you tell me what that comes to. 7.2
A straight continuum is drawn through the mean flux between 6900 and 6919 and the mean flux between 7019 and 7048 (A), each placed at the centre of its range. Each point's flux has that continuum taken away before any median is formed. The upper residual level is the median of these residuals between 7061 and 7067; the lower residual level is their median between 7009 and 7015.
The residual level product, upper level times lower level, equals -0.2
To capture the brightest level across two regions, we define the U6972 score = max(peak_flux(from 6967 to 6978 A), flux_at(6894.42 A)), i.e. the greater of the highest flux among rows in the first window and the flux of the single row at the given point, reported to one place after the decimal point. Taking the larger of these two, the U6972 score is 9.2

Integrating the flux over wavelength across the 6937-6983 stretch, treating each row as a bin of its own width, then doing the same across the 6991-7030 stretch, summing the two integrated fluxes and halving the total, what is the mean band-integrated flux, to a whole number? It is 315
